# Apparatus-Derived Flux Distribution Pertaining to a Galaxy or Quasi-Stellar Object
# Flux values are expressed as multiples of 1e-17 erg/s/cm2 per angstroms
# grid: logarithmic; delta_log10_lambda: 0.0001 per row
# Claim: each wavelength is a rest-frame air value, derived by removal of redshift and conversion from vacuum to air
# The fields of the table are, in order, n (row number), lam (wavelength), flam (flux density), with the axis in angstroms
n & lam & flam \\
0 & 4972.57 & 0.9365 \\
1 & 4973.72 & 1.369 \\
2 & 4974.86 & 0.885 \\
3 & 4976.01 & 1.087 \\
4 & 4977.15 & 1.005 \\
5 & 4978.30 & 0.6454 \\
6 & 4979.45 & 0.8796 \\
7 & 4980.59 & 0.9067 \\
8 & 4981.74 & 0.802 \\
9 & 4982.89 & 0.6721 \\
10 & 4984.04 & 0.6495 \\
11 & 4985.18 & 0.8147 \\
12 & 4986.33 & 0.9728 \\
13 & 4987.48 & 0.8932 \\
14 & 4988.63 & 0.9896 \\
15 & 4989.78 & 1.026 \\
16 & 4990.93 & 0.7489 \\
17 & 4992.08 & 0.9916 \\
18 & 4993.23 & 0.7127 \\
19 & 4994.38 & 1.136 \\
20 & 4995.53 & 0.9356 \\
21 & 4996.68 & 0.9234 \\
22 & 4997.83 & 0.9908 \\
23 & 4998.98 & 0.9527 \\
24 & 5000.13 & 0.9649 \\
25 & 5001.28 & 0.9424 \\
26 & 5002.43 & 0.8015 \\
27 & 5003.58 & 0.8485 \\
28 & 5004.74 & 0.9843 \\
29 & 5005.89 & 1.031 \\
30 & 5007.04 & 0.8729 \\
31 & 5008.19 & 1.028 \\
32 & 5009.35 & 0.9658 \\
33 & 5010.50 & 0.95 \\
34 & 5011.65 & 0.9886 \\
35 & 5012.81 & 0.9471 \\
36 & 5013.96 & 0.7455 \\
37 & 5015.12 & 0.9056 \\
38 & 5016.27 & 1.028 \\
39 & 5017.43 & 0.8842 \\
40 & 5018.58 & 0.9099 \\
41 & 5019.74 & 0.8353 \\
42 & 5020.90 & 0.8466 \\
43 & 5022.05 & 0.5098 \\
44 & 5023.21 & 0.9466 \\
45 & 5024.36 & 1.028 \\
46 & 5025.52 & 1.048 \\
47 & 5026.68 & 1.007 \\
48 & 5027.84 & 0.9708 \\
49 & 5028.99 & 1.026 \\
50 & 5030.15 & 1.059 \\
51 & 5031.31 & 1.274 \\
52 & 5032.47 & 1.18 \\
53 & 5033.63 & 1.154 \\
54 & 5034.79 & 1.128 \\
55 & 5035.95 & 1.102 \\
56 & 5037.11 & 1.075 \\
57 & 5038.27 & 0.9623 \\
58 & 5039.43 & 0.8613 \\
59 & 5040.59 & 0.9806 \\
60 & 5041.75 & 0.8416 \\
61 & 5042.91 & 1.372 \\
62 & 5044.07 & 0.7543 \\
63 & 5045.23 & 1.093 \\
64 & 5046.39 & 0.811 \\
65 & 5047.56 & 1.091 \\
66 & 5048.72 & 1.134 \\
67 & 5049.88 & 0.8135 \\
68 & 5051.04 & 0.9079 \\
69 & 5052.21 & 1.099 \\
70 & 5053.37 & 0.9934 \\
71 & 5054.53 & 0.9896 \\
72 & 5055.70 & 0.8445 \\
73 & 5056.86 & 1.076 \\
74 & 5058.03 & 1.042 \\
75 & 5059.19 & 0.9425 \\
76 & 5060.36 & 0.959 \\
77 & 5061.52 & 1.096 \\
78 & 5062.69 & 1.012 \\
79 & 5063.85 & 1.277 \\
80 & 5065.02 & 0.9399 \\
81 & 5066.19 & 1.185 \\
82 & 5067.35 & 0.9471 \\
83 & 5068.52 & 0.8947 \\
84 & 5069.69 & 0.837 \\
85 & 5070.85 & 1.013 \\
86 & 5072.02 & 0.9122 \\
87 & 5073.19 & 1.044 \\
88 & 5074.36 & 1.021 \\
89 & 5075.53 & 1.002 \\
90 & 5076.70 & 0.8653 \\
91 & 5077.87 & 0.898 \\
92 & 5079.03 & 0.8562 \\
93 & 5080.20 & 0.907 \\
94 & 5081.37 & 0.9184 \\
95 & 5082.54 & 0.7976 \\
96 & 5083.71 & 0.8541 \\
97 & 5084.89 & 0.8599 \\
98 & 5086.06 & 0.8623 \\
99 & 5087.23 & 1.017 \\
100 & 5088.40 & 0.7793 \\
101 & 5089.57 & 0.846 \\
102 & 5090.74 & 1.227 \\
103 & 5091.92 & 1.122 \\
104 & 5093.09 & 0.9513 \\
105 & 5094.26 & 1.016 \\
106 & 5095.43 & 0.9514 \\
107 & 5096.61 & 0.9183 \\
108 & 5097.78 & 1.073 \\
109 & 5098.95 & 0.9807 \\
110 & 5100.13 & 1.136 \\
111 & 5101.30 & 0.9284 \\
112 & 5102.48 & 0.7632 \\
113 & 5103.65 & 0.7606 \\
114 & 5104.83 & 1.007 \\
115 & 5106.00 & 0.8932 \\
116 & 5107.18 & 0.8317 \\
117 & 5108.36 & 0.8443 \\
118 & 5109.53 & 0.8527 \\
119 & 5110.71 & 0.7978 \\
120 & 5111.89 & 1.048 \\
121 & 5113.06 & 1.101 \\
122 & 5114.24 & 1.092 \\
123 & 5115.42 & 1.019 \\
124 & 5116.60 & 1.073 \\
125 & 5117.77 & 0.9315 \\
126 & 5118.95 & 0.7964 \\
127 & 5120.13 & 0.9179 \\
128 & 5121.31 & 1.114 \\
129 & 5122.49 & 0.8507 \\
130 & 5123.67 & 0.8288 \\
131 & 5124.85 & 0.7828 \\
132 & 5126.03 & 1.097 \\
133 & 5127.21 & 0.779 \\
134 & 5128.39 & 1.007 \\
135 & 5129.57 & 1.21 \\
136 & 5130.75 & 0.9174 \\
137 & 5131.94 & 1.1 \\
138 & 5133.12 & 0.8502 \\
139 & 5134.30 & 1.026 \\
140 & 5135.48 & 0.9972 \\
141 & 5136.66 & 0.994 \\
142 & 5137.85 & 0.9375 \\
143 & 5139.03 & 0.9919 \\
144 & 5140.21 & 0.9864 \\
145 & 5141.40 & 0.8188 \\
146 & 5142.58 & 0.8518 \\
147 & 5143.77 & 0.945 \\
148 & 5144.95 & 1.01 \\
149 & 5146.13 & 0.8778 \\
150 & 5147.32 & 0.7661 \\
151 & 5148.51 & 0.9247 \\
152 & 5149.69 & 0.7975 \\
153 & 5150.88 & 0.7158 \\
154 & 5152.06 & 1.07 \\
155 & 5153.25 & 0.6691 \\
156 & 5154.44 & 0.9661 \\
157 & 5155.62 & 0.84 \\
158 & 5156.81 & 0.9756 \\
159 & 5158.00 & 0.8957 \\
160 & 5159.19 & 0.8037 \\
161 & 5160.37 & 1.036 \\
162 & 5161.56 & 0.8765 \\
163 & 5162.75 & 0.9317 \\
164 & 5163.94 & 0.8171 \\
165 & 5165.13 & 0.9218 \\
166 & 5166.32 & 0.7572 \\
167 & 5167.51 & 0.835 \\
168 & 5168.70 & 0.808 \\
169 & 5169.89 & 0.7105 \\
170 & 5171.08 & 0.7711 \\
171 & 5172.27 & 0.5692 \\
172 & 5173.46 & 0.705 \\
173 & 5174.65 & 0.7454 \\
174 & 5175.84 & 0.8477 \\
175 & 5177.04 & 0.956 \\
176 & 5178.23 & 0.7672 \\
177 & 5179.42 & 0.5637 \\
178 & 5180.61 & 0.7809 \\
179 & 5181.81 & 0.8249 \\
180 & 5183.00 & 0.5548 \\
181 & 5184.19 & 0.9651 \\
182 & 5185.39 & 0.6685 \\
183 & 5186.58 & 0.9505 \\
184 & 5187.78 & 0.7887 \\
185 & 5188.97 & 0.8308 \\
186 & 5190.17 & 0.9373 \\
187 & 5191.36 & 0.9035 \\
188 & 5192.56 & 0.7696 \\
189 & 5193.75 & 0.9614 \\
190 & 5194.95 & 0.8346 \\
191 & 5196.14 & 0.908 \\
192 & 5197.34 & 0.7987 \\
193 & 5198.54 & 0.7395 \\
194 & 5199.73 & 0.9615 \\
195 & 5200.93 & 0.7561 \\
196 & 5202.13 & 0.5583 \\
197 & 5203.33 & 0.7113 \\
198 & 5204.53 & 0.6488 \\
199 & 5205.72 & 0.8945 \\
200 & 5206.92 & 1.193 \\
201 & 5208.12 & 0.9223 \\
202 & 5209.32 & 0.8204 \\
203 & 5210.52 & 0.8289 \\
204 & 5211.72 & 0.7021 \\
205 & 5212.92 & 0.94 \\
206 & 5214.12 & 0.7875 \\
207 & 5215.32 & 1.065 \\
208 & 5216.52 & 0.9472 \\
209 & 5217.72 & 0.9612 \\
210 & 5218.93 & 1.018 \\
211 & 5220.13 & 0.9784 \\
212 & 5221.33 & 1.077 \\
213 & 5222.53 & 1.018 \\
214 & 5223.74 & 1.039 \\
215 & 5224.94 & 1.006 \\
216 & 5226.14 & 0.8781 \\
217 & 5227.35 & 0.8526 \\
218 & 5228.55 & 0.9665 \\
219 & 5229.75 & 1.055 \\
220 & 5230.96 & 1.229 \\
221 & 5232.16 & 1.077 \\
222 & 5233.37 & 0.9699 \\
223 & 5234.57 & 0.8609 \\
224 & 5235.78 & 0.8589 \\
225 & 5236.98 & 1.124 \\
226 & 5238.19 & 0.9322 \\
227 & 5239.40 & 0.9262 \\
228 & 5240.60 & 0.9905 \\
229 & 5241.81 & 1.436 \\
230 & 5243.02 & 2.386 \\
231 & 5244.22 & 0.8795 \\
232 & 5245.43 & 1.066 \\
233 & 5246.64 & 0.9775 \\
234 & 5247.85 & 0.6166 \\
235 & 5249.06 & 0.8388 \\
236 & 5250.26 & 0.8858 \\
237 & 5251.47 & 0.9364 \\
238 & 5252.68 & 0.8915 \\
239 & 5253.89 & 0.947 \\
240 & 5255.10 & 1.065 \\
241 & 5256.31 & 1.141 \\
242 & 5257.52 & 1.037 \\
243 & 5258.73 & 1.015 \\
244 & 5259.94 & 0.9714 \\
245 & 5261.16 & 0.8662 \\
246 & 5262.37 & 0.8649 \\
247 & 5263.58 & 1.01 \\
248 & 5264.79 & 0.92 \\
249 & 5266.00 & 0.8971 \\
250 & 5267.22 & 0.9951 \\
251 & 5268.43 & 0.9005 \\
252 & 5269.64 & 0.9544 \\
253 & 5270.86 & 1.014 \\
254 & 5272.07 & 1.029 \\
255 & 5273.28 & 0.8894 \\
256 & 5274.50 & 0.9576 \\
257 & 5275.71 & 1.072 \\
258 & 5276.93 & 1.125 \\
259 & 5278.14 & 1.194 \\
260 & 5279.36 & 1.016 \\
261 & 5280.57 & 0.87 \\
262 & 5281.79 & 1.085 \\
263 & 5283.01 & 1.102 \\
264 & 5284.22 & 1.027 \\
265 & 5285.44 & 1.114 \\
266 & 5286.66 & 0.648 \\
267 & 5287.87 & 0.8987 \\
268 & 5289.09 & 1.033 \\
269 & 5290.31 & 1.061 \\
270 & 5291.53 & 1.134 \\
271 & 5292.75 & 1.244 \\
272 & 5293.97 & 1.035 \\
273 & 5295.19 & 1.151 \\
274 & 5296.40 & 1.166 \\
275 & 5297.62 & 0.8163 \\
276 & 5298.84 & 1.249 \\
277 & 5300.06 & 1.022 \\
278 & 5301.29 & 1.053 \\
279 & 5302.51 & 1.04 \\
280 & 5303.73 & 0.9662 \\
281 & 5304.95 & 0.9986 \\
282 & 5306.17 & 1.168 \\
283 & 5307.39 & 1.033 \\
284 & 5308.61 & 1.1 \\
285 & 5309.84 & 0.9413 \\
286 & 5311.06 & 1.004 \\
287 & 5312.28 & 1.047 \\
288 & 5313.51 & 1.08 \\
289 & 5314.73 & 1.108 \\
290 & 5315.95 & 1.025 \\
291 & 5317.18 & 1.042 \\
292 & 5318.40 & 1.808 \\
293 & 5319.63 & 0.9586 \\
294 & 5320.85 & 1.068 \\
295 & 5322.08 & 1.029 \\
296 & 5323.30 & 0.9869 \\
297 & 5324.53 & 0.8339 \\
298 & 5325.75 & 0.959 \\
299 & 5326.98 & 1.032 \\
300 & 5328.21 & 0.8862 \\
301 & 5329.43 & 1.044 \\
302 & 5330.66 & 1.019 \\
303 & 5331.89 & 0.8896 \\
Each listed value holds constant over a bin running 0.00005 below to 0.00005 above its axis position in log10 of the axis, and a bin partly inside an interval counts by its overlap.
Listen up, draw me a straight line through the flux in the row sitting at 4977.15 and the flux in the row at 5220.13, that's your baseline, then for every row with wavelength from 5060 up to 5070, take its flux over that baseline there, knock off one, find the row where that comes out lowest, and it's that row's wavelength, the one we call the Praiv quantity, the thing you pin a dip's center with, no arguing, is 5069.69 angstroms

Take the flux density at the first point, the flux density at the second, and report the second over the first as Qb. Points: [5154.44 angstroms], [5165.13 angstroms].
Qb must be 0.95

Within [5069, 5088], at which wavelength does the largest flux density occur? 5073.19 angstroms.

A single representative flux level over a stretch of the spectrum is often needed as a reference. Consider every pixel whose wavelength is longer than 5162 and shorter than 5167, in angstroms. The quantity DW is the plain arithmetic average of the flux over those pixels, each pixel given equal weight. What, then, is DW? 0.86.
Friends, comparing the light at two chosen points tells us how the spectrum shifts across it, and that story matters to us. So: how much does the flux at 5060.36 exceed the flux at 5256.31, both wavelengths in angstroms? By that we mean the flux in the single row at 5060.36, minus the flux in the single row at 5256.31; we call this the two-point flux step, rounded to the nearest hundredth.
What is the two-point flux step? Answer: -0.18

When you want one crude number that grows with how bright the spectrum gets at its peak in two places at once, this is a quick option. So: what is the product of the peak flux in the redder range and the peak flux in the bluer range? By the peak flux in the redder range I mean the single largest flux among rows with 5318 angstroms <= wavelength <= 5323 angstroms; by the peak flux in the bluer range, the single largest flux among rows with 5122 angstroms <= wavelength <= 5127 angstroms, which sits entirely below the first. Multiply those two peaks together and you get 1.98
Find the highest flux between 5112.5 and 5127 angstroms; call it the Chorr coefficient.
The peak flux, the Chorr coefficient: 1.114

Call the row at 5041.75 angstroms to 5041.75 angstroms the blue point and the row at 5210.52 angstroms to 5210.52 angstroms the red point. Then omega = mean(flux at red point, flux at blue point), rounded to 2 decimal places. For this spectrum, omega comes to 0.84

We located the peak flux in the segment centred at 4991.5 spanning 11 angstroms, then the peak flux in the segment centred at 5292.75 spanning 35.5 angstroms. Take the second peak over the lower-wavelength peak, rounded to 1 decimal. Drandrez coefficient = 1.1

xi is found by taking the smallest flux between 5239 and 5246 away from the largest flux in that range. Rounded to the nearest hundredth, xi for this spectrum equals 1.51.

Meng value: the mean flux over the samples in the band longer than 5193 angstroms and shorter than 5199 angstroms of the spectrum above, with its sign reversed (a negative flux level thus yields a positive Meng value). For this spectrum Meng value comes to -0.85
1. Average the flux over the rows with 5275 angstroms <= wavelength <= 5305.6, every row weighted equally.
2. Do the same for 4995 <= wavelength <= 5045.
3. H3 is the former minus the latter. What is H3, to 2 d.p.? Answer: 0.08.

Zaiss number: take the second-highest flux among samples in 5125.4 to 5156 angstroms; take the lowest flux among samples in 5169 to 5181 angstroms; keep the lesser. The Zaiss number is 0.56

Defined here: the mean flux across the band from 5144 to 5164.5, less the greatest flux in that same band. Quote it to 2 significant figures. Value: -0.19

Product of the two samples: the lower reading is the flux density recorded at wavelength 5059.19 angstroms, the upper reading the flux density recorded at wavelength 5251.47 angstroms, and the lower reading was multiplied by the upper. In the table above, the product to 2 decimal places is 0.88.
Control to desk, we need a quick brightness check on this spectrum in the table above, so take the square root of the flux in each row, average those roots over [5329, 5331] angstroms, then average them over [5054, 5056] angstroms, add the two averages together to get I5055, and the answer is 1.97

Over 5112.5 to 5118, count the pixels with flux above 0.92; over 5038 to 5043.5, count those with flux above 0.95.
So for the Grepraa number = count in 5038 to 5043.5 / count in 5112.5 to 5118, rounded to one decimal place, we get 0.6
